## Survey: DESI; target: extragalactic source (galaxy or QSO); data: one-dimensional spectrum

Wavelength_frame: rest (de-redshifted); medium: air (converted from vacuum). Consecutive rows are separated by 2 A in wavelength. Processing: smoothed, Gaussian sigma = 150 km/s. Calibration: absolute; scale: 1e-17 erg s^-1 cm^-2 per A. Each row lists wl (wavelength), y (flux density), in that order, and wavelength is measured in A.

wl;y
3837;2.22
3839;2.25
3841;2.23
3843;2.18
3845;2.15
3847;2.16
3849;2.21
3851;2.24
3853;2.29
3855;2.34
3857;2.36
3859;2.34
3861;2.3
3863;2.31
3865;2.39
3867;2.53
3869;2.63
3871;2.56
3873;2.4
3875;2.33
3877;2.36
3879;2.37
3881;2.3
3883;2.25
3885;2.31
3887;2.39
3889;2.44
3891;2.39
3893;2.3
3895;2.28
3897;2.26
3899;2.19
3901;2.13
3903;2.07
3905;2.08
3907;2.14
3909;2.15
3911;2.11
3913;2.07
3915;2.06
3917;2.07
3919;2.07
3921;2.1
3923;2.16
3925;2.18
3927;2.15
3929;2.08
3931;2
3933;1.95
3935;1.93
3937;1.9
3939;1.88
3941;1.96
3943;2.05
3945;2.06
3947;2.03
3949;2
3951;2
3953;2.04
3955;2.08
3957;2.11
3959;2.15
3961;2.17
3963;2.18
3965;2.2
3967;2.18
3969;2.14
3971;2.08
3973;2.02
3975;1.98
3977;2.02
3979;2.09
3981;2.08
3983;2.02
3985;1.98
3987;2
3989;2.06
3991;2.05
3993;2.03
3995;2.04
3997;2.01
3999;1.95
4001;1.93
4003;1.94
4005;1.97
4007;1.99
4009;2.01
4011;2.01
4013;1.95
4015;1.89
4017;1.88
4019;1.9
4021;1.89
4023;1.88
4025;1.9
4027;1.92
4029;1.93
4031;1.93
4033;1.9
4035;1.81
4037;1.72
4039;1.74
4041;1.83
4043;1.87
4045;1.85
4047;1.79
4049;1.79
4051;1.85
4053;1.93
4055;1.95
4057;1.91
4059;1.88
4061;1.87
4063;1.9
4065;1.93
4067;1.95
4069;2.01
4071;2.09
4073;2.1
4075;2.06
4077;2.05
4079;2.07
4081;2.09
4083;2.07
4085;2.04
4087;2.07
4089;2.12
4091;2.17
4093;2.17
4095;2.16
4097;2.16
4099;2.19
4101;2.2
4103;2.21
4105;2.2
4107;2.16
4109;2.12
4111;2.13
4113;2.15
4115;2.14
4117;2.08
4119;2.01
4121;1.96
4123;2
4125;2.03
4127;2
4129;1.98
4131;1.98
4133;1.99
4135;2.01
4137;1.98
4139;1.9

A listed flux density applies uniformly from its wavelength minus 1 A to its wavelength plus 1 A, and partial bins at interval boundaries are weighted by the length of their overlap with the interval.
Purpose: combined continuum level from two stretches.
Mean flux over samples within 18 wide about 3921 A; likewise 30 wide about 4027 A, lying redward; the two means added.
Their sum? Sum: 3.98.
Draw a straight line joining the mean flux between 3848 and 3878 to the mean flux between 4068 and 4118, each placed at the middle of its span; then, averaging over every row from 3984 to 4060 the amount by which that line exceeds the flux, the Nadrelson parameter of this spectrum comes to 0.28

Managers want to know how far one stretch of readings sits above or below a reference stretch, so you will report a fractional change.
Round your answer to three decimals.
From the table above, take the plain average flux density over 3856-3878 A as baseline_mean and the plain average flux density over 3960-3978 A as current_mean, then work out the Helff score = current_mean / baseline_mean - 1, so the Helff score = -0.125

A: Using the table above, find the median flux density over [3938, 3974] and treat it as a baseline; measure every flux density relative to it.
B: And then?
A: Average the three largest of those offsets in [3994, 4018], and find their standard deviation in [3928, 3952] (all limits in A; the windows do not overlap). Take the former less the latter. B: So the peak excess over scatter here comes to -0.11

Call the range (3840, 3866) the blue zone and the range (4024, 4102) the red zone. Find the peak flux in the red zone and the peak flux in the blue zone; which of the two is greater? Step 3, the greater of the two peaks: 2.39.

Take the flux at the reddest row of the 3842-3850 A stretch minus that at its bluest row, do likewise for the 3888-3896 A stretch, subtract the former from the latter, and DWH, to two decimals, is -0.19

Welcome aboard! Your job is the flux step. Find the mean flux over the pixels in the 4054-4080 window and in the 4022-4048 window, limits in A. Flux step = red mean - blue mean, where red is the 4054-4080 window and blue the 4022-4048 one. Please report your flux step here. 0.13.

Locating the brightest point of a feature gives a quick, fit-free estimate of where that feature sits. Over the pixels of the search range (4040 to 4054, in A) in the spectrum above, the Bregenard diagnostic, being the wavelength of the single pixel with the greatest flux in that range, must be 4053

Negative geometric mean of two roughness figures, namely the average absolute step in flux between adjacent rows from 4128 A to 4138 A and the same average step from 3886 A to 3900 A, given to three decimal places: -0.027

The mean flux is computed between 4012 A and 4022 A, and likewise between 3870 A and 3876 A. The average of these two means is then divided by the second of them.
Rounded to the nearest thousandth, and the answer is 0.891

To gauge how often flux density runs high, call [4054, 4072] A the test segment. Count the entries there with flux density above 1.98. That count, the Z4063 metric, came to 2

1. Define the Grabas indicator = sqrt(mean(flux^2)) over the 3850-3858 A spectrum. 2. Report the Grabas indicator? 2.31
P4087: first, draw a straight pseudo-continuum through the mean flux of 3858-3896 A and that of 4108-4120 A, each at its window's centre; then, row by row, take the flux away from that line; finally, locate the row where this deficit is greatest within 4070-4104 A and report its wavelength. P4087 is 4085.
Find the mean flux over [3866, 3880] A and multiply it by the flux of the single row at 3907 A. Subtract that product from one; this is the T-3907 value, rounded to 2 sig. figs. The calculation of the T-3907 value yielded -4.3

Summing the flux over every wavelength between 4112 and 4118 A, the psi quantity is 6.37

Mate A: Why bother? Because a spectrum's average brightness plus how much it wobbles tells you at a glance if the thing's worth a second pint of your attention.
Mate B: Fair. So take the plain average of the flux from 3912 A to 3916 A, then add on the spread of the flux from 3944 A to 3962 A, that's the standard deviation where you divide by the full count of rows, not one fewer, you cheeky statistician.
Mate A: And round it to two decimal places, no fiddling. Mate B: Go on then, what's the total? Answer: 2.12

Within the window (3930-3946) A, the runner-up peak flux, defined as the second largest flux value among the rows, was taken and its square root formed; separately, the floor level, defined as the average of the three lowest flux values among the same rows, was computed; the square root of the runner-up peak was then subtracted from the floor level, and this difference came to 0.47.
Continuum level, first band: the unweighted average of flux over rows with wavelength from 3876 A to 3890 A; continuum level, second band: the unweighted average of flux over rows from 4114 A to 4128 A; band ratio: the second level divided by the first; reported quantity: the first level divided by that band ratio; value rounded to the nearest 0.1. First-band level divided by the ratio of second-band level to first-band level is 2.7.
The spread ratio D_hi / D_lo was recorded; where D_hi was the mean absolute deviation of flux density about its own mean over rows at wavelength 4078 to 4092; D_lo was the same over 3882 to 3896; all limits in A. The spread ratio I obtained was 0.53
